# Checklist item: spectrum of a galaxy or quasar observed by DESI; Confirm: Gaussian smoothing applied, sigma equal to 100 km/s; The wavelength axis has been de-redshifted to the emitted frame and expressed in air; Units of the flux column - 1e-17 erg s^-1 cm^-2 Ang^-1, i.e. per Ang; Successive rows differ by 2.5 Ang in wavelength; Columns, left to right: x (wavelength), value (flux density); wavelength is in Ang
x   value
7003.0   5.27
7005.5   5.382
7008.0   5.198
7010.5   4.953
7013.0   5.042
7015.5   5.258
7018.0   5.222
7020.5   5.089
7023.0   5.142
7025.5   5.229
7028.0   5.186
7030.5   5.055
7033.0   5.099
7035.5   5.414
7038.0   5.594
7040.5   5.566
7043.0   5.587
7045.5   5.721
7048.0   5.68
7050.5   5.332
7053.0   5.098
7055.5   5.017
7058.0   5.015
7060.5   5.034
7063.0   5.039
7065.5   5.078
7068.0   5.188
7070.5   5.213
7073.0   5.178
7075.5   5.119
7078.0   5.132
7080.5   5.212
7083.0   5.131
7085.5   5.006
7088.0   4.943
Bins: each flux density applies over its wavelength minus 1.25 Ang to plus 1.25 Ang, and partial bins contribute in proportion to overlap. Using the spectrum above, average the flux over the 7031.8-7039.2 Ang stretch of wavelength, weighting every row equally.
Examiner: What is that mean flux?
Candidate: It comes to 5.37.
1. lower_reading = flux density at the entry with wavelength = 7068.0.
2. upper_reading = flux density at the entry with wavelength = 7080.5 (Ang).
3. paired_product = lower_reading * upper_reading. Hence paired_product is 27.0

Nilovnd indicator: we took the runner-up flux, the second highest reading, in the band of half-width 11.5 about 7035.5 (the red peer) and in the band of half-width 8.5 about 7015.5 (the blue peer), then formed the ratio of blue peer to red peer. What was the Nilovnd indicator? 0.93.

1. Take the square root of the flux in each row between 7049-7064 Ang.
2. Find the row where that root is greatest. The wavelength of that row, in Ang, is 7050.5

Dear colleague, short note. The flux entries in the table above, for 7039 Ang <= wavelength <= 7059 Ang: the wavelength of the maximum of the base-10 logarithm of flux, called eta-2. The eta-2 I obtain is 7045.5 Ang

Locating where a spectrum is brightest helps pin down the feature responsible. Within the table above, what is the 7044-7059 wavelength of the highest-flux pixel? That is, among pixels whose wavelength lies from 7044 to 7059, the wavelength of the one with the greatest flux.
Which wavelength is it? 7045.5 Ang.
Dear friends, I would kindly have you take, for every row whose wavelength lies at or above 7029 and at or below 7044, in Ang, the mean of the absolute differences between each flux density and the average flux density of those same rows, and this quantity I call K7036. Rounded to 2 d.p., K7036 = 0.21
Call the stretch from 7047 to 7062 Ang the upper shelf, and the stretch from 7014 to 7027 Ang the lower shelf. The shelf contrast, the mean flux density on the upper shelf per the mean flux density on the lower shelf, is 1.00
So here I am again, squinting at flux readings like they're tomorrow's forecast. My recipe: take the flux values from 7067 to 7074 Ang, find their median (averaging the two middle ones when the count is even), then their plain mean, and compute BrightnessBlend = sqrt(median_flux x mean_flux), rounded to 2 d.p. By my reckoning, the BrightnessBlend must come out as 5.19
